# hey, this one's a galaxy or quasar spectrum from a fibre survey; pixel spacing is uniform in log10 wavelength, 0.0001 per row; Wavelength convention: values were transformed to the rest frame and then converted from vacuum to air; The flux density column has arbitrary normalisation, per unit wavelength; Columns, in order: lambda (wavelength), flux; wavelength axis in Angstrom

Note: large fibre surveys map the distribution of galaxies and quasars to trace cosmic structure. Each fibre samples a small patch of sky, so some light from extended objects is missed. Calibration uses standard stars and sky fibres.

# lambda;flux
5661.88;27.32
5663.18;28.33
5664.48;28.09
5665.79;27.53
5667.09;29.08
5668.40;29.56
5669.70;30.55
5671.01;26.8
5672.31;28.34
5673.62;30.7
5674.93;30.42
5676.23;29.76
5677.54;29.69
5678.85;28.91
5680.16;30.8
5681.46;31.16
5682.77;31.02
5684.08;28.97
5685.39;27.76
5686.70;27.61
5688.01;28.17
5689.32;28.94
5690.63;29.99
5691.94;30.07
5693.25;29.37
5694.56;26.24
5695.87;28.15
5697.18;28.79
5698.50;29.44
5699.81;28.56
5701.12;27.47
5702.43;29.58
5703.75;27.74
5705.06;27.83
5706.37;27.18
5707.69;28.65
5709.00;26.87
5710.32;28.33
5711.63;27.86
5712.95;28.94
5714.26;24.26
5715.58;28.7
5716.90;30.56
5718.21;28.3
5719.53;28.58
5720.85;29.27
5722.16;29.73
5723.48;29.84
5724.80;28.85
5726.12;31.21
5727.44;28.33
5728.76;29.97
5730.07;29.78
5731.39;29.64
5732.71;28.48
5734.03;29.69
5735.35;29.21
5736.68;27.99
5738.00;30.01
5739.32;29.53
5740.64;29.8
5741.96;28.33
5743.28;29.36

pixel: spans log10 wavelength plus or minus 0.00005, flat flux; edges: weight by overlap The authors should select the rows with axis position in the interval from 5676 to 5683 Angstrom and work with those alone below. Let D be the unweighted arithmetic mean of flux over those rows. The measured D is 30.2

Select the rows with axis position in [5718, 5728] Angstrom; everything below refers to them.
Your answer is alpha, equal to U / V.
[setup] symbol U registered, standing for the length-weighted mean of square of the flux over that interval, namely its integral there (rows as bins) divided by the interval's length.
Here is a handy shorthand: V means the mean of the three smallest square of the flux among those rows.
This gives 1.07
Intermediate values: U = 860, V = 807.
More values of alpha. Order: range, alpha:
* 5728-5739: 1.06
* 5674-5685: 1.06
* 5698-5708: 1.06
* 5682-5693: 1.09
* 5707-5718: 1.13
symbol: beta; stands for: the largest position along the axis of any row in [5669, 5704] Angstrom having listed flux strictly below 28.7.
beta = 5703.75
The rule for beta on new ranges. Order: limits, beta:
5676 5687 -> 5686.70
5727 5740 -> 5736.68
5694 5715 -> 5714.26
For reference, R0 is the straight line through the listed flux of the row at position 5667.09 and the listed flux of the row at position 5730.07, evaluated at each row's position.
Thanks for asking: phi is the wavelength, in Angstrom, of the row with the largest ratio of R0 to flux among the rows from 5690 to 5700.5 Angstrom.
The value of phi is 5694.56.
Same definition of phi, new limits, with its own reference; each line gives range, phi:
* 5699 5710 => 5709.00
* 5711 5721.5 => 5714.26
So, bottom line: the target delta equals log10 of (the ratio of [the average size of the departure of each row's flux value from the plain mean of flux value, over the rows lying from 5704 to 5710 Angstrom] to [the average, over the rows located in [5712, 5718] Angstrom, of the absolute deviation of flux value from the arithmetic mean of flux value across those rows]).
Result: -0.50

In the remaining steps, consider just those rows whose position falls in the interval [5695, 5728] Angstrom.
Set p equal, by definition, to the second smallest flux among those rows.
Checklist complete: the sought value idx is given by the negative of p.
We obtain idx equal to -26.9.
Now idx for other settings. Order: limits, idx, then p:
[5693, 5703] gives -27.5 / 27.47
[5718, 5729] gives -28.3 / 28.33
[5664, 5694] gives -27.5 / 27.53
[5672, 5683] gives -28.9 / 28.91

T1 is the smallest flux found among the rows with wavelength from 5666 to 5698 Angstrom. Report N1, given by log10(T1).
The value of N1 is 1.42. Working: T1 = 26.24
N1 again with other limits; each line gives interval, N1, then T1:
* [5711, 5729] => 1.38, 24.26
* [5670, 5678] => 1.43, 26.8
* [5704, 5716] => 1.38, 24.26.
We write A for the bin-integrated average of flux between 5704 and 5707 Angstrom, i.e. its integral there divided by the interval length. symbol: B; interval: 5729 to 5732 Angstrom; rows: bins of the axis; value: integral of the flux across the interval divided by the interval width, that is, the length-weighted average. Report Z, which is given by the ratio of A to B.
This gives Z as 0.93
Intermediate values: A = 27.6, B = 29.8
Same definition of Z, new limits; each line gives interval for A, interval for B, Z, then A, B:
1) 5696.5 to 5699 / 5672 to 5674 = 0.98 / 29.0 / 29.5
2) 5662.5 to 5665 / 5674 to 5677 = 0.94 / 28.3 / 30.1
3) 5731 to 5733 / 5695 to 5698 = 1.03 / 29.1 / 28.3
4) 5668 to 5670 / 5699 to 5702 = 1.06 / 30.1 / 28.3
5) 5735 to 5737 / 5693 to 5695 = 1.03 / 28.5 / 27.7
